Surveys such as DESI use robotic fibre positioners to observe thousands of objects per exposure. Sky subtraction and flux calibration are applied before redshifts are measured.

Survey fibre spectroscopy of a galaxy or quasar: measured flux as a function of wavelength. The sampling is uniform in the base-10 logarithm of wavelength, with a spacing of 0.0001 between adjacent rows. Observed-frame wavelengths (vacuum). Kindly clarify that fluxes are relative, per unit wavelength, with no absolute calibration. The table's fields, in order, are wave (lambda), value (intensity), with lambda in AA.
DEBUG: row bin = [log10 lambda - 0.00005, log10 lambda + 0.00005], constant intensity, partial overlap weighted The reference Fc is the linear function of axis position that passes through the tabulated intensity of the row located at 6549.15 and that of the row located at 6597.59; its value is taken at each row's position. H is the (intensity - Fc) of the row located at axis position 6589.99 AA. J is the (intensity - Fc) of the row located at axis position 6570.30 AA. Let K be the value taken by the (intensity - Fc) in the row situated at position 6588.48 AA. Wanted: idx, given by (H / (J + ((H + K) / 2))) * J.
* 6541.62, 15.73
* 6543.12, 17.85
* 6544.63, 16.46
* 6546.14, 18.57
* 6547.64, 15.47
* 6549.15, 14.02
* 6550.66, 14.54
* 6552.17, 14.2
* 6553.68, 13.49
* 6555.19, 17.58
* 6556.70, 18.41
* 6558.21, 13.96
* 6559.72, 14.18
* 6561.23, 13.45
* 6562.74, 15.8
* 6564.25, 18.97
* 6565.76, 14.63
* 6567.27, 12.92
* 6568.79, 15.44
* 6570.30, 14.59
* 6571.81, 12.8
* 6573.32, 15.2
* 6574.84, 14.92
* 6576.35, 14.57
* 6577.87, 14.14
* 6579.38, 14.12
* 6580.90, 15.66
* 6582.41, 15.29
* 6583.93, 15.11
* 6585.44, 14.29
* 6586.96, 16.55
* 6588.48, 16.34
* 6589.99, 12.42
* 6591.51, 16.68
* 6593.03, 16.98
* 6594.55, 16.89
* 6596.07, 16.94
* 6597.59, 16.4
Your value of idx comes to -0.8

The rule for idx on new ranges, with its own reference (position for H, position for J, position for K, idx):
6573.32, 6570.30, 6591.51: 0.0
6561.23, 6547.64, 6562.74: -1.2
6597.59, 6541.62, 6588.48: 0.0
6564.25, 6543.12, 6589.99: 3.9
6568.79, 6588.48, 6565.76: 0.3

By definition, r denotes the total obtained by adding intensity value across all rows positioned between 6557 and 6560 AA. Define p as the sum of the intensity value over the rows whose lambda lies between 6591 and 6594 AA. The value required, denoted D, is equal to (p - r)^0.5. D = 2.3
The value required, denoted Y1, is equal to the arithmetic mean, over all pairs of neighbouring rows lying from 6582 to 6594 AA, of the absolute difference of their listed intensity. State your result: 1.7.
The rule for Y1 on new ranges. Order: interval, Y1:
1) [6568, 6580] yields 0.9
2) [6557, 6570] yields 2.1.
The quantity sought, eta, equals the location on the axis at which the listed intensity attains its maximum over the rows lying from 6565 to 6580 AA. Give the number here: 6568.79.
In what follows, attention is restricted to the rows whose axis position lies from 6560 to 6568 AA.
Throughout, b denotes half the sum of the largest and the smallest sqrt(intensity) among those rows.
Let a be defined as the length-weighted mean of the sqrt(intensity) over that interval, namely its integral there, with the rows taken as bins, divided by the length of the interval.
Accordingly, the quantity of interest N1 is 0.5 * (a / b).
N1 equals 0.488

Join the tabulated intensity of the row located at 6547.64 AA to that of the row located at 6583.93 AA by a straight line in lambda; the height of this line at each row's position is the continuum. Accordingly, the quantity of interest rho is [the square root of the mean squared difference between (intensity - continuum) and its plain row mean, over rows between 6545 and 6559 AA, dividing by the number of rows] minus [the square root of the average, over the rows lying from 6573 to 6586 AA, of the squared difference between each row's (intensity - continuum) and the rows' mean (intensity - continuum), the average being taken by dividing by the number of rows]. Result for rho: 1.4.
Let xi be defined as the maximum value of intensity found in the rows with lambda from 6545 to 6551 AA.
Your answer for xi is 18.57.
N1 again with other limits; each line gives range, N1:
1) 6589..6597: 0.522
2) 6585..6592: 0.512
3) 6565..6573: 0.501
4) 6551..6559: 0.493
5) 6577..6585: 0.499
